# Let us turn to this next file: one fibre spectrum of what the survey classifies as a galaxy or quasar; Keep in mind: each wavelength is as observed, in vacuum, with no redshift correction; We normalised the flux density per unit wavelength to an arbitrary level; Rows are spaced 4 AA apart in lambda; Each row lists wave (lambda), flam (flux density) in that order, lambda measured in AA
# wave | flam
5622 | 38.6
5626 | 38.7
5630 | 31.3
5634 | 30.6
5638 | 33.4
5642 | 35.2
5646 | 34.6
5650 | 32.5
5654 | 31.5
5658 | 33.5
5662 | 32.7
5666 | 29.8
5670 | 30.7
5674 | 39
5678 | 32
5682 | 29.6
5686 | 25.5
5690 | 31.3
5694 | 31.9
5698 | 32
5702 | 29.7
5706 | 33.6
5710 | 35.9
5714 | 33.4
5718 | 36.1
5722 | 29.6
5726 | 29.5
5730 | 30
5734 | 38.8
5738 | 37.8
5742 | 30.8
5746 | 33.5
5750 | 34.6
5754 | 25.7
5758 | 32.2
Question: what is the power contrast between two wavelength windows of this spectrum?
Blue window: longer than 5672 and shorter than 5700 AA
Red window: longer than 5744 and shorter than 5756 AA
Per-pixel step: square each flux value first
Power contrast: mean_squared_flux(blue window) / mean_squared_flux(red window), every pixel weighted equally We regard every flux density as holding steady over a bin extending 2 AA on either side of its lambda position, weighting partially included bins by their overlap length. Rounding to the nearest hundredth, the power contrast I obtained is 1.02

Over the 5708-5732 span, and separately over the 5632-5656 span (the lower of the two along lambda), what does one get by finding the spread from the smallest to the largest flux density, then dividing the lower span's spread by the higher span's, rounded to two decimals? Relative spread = 0.70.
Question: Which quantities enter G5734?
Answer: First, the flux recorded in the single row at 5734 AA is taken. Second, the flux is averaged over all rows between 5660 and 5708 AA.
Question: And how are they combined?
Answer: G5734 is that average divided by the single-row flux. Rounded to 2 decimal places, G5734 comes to 0.81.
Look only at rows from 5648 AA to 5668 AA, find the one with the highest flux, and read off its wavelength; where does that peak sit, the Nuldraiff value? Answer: 5658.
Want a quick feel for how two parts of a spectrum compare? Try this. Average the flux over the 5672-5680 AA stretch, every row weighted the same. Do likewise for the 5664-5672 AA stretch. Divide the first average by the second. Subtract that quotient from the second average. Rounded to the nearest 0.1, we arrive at 29.1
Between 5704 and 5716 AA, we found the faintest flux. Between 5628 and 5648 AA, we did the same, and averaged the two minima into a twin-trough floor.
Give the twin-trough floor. 32.0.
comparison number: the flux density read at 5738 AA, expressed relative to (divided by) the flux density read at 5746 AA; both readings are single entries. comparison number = 1.13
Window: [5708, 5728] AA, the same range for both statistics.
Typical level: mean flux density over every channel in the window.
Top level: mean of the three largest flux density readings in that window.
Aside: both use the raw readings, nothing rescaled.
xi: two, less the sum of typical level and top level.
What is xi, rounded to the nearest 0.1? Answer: -66.0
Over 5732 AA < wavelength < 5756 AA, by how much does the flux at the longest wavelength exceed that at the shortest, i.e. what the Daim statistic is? -13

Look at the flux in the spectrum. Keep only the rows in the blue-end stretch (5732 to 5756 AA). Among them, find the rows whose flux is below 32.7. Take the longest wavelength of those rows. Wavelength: 5754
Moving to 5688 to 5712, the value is 5702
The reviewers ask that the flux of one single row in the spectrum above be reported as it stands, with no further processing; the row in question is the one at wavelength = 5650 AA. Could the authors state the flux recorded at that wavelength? 32.5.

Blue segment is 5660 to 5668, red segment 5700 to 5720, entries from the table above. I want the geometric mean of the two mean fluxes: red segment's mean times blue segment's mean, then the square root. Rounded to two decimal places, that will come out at 32.47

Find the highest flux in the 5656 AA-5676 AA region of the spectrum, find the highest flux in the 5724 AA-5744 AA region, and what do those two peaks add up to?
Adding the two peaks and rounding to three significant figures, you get 77.8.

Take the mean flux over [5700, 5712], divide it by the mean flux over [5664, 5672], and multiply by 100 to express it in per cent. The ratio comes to 109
